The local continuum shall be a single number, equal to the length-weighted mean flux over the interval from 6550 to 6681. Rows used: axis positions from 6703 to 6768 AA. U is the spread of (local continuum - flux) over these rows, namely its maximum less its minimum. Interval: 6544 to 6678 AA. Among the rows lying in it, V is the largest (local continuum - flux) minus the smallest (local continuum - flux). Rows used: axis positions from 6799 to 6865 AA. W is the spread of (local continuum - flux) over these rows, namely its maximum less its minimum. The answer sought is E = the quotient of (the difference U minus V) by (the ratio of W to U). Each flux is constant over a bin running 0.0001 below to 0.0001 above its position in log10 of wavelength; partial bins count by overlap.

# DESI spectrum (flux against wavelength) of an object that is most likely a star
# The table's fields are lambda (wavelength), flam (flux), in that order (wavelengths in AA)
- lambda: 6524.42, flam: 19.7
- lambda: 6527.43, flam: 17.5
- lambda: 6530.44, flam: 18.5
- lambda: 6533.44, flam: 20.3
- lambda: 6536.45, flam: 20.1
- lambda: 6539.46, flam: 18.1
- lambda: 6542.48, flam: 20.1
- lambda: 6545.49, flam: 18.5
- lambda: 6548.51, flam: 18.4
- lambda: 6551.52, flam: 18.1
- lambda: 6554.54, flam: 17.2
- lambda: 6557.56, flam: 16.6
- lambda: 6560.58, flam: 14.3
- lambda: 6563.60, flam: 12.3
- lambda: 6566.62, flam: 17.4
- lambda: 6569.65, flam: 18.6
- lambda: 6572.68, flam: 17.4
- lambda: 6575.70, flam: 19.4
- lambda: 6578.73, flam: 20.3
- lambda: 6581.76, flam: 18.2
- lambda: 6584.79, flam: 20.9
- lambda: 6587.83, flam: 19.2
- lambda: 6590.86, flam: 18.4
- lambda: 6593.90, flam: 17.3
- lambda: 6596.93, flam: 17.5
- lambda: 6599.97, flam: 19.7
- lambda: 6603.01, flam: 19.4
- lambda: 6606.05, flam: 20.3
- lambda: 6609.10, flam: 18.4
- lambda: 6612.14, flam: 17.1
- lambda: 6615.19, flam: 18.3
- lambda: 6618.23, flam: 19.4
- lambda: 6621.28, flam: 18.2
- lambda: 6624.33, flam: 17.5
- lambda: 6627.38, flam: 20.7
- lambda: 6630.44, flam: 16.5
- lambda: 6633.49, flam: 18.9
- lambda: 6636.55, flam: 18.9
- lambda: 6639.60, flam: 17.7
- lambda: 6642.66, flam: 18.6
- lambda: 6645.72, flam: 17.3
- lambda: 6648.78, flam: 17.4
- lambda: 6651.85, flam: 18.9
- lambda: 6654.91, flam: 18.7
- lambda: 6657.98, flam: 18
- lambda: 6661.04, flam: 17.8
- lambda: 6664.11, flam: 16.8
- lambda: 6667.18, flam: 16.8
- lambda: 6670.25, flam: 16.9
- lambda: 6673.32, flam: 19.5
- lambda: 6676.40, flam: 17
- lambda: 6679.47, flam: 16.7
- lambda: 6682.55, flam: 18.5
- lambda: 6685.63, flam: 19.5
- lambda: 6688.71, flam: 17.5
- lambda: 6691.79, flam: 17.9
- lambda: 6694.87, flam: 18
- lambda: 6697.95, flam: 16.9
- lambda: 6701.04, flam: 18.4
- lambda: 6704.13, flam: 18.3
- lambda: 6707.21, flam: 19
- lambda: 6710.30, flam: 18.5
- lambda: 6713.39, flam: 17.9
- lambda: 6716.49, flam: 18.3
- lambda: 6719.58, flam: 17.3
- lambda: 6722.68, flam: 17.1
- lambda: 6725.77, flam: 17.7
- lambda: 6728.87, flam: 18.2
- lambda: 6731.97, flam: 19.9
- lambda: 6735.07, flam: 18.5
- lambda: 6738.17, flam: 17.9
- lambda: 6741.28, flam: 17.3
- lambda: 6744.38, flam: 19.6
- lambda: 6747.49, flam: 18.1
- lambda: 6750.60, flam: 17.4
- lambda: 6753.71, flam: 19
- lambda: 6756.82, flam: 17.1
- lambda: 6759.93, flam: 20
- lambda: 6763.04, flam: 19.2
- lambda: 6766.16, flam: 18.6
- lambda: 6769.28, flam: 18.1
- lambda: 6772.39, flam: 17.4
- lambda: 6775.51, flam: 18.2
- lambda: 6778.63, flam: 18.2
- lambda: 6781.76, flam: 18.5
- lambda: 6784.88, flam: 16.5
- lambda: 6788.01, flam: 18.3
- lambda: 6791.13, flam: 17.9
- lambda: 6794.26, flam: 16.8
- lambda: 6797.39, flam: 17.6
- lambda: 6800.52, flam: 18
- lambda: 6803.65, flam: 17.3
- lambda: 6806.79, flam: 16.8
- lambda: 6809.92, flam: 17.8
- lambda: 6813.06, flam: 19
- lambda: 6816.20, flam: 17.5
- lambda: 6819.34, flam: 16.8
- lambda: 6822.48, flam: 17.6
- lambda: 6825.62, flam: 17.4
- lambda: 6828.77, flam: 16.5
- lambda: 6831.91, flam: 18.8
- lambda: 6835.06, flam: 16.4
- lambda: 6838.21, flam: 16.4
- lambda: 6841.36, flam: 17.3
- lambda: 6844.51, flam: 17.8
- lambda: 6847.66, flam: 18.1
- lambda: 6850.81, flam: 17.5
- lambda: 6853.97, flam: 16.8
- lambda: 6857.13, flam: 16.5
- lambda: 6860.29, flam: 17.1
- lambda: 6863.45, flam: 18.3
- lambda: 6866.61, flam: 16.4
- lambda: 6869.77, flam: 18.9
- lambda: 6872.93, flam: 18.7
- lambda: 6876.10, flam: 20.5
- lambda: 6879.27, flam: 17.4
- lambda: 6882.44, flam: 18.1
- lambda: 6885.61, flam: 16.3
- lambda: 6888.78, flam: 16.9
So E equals -6.4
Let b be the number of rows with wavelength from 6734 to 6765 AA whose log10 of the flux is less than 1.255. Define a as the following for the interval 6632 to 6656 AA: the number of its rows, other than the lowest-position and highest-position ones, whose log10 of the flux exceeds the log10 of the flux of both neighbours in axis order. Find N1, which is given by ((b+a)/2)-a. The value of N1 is 1.0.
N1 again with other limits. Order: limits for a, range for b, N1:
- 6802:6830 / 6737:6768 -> 1.0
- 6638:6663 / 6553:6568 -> 1.5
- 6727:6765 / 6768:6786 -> -1.0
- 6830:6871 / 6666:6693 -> 2.0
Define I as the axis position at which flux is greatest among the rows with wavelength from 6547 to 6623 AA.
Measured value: 6584.79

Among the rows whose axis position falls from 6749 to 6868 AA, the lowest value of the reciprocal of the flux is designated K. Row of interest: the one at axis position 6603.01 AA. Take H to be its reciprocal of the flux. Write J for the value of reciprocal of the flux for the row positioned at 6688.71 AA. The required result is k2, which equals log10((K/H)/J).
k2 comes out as 1.23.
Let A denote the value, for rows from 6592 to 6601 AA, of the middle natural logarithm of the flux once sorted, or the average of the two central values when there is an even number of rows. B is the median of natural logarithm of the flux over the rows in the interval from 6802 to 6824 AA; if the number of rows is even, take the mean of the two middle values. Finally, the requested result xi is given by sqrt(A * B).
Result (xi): 2.86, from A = 2.86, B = 2.86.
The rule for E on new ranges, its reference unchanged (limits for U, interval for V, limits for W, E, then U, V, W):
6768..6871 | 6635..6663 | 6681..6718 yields 1.0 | 2.60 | 1.6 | 2.60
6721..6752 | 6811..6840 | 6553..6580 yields 0.1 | 2.80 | 2.6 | 8.00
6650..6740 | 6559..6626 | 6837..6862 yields -10.2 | 3.20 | 8.6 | 1.70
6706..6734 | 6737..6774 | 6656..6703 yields -0.1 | 2.80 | 2.9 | 2.80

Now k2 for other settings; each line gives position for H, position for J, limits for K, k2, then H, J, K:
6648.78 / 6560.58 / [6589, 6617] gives 1.09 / 0.057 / 0.0699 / 0.0493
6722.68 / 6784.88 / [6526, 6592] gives 1.13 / 0.058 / 0.0606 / 0.0478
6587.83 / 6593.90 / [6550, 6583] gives 1.21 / 0.052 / 0.0578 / 0.0493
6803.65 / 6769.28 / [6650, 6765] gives 1.19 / 0.058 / 0.0552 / 0.0500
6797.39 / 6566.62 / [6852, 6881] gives 1.17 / 0.057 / 0.0575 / 0.0488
